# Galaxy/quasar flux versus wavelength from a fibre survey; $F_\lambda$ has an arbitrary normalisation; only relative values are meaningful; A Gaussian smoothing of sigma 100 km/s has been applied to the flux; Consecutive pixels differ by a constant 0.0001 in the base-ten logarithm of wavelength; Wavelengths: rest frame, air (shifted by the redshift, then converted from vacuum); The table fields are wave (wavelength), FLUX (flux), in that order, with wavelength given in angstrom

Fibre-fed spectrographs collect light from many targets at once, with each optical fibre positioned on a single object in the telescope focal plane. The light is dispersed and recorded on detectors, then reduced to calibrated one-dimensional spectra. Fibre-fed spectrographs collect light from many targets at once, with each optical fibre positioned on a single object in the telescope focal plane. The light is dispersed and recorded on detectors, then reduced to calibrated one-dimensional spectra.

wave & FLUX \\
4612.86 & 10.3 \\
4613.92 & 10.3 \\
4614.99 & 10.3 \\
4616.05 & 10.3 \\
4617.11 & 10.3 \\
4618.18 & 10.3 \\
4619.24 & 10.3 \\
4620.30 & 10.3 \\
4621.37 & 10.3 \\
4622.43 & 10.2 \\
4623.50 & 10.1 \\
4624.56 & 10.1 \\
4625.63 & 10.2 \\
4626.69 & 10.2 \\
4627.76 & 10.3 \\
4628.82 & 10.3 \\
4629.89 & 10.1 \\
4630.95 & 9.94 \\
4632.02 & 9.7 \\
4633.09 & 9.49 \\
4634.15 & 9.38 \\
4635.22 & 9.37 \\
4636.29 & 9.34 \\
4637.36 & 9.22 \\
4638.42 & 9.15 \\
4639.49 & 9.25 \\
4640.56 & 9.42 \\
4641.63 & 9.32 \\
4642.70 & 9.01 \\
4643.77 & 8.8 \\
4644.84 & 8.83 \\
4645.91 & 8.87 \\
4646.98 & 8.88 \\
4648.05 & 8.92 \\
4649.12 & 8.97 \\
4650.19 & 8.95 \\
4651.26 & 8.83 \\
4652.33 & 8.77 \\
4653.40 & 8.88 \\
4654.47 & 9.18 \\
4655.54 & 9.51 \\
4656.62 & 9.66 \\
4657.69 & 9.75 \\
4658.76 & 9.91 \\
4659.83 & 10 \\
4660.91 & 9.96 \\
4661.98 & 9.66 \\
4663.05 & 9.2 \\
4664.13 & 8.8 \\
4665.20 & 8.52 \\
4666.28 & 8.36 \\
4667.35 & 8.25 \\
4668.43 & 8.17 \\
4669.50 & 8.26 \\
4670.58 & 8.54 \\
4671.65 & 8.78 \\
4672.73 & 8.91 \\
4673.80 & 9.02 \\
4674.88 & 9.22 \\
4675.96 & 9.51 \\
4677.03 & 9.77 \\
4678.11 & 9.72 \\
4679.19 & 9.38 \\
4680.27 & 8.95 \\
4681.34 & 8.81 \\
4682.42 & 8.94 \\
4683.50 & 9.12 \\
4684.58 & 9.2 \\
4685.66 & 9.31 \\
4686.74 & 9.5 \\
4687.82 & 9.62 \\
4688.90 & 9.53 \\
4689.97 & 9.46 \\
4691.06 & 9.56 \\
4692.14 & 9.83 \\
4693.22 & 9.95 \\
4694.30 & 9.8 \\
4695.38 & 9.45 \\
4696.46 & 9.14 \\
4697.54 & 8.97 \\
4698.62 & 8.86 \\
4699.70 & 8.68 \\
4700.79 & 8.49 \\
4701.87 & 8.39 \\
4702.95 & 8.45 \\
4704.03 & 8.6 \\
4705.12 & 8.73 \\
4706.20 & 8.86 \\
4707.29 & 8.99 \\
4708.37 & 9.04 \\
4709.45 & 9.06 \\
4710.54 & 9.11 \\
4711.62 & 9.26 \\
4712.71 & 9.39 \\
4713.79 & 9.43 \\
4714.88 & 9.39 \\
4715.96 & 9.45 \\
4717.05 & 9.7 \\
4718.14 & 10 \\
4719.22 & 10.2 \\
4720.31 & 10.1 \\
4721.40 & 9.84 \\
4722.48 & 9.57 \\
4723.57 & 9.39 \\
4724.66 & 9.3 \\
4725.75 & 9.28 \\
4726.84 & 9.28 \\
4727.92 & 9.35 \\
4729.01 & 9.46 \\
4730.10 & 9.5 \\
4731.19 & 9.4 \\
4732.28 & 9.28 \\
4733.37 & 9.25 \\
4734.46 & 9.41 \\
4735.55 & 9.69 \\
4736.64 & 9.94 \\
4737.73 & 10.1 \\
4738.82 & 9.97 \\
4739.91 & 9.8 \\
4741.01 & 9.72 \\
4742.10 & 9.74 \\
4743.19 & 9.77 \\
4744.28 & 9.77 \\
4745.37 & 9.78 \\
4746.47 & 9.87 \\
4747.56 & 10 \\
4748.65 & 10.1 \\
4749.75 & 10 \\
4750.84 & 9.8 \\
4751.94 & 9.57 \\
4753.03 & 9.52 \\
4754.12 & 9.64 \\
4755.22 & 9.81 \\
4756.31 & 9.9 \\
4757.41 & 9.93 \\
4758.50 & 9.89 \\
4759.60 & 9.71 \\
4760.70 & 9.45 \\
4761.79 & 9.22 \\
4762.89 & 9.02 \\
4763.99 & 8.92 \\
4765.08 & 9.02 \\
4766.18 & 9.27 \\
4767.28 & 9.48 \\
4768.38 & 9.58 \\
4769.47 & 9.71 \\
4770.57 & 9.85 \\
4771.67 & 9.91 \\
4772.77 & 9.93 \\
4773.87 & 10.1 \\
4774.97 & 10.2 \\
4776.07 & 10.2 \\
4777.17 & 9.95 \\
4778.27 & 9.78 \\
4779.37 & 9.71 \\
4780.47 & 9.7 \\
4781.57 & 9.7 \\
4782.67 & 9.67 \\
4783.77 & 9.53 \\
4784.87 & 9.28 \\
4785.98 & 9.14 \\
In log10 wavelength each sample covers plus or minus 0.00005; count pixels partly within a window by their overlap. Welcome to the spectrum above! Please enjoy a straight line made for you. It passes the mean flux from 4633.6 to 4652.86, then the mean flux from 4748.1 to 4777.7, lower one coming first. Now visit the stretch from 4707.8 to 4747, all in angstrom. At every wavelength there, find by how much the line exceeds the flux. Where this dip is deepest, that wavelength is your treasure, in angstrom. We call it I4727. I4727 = 4708.37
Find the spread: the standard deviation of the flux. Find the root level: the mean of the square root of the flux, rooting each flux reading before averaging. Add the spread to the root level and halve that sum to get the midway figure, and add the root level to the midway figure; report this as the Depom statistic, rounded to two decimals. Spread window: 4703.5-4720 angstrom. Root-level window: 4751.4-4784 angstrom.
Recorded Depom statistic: 4.88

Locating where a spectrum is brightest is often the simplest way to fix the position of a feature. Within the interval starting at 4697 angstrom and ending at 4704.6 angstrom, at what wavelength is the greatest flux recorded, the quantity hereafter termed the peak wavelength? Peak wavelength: 4697.54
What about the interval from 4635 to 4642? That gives 4640.56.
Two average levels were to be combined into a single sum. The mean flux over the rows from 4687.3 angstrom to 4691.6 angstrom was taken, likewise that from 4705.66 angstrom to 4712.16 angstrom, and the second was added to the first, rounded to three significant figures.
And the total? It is 18.6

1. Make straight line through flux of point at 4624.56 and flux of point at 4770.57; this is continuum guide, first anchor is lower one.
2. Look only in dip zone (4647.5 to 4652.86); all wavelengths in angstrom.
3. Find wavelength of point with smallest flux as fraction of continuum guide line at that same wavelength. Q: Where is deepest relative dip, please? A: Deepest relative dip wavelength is 4652.33 angstrom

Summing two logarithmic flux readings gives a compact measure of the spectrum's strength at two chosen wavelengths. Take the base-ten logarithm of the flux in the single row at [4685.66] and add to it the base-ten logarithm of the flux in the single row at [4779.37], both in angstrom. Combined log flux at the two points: 1.96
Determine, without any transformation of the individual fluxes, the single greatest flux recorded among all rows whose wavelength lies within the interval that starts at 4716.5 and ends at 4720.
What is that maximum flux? 10.2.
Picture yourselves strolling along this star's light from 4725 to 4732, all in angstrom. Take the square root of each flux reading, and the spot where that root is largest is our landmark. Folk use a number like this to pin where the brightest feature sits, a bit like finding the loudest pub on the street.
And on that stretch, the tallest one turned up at 4730.10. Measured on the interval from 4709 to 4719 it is 4718.14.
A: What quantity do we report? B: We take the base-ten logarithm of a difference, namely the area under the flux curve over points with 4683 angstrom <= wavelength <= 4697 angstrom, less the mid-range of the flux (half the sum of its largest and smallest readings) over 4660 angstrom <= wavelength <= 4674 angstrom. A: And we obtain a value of 2.09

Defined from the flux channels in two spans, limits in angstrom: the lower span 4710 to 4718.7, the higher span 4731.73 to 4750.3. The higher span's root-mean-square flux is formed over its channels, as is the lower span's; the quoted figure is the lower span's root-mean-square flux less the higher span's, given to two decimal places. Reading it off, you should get -0.31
